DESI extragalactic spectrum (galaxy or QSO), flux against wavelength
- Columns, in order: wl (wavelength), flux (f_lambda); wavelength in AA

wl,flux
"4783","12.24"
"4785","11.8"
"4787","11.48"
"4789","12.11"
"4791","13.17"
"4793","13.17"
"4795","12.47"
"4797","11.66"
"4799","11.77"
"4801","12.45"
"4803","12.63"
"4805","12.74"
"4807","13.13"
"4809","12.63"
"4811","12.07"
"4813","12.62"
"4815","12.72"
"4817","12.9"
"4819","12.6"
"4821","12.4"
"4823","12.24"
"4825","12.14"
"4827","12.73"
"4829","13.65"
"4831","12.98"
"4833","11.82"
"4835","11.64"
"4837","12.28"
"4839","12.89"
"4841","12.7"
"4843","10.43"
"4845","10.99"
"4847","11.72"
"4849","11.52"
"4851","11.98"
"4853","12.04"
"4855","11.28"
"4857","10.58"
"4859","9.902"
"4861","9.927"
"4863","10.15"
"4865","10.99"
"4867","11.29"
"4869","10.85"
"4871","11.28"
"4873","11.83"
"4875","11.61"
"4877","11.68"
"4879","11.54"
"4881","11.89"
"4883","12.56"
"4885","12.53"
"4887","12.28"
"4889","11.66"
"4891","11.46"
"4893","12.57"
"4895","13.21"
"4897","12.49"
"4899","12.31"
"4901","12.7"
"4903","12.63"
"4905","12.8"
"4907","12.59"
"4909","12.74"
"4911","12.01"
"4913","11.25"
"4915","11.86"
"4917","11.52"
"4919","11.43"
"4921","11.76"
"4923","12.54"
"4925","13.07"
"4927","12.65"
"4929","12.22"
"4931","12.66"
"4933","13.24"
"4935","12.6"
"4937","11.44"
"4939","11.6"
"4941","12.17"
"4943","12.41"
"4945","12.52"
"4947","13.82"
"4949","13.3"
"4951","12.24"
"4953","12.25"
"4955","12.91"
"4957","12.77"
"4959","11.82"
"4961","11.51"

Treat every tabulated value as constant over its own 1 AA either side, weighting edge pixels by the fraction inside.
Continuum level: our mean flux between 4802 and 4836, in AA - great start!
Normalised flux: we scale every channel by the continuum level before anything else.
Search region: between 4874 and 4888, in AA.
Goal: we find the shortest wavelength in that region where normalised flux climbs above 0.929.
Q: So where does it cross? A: 4877 AA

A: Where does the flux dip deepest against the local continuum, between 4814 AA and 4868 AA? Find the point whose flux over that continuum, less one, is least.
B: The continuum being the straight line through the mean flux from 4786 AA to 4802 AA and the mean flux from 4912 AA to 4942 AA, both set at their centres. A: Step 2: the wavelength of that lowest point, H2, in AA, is 4859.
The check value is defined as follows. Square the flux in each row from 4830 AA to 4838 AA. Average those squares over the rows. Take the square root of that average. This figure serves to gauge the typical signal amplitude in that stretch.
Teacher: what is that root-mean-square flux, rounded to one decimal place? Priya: 12.2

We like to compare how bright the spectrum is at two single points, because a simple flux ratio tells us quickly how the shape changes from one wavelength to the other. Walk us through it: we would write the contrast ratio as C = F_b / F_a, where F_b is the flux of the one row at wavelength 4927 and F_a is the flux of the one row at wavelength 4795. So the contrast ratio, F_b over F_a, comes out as 1.01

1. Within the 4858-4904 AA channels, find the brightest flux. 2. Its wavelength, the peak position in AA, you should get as 4895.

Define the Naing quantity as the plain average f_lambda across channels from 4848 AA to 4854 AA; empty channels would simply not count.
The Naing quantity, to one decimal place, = 11.8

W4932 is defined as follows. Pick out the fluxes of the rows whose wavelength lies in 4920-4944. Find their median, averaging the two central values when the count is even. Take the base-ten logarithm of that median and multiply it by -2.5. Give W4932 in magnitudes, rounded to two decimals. -2.74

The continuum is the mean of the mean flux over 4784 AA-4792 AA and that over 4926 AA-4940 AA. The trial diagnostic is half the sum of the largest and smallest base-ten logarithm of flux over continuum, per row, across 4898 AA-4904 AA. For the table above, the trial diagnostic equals 0.009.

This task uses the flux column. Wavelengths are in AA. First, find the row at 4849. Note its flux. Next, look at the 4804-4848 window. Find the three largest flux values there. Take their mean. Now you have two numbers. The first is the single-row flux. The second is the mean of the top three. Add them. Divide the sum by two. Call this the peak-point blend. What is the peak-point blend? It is 12.4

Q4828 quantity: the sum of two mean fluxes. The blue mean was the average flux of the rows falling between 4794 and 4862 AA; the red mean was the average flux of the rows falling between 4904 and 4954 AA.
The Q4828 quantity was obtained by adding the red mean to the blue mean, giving 24.4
